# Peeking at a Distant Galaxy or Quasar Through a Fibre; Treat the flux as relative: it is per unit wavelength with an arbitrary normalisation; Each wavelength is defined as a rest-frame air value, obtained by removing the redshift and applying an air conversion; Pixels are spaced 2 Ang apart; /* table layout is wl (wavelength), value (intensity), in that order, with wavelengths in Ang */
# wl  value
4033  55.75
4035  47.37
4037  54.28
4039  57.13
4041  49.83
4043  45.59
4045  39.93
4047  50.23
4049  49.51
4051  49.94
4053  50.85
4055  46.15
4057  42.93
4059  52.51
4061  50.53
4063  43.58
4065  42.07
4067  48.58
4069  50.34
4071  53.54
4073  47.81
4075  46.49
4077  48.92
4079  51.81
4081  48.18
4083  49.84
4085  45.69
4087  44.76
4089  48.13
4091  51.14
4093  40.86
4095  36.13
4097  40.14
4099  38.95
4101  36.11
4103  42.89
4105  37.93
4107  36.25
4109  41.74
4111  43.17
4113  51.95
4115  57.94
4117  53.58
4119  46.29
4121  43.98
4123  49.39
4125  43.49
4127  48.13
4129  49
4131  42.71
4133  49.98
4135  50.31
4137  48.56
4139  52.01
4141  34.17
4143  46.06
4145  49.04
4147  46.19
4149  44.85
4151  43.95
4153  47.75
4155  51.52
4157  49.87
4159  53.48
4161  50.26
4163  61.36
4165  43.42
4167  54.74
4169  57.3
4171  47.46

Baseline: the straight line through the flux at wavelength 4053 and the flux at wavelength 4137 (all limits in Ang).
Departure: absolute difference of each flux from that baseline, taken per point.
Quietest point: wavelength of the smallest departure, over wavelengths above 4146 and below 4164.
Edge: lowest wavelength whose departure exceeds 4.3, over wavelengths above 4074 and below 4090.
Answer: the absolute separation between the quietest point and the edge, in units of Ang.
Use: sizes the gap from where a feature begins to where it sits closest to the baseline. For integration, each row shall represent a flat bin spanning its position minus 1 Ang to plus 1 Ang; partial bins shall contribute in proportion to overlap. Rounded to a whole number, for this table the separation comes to 66 Ang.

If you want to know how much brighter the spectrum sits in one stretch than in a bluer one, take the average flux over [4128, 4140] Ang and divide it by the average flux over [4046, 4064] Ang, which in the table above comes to 1.01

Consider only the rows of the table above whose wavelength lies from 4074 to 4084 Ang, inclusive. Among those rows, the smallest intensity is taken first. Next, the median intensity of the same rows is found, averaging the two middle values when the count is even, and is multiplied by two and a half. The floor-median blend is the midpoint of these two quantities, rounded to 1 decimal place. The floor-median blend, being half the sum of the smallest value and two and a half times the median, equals 84.4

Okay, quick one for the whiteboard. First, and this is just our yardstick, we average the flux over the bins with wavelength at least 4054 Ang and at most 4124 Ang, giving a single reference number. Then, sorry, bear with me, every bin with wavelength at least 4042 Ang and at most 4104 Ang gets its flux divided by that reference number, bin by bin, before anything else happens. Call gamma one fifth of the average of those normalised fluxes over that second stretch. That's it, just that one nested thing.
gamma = 0.201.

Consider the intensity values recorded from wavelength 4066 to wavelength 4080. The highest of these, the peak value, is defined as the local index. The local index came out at 53.54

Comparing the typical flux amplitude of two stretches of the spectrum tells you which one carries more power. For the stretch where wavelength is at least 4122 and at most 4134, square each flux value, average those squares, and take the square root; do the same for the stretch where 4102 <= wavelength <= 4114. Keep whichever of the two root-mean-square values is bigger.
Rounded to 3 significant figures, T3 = 47.2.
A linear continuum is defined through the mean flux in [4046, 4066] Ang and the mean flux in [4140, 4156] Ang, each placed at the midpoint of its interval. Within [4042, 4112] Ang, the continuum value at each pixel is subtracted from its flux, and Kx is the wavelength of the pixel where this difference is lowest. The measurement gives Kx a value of 4095 Ang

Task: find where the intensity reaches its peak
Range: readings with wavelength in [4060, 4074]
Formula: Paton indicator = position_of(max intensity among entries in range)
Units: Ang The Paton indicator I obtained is 4071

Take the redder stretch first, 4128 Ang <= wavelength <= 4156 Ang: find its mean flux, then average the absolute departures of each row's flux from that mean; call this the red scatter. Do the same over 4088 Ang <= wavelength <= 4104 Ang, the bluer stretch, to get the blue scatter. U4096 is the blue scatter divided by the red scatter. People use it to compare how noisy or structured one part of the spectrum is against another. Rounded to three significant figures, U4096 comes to 1.26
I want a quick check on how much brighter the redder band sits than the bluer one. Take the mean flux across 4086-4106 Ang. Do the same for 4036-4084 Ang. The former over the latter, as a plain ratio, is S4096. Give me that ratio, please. 0.86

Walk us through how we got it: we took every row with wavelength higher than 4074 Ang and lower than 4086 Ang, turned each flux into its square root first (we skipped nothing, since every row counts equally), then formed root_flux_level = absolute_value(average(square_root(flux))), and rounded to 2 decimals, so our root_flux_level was 6.96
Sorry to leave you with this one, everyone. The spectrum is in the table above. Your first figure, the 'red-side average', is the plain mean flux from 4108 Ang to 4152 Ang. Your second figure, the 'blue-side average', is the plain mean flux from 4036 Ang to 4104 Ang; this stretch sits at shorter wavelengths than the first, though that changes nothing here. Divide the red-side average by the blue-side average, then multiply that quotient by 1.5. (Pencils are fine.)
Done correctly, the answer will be 1.51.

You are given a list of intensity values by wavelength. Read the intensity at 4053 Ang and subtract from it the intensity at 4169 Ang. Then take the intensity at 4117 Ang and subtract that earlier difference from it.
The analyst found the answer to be 60.0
